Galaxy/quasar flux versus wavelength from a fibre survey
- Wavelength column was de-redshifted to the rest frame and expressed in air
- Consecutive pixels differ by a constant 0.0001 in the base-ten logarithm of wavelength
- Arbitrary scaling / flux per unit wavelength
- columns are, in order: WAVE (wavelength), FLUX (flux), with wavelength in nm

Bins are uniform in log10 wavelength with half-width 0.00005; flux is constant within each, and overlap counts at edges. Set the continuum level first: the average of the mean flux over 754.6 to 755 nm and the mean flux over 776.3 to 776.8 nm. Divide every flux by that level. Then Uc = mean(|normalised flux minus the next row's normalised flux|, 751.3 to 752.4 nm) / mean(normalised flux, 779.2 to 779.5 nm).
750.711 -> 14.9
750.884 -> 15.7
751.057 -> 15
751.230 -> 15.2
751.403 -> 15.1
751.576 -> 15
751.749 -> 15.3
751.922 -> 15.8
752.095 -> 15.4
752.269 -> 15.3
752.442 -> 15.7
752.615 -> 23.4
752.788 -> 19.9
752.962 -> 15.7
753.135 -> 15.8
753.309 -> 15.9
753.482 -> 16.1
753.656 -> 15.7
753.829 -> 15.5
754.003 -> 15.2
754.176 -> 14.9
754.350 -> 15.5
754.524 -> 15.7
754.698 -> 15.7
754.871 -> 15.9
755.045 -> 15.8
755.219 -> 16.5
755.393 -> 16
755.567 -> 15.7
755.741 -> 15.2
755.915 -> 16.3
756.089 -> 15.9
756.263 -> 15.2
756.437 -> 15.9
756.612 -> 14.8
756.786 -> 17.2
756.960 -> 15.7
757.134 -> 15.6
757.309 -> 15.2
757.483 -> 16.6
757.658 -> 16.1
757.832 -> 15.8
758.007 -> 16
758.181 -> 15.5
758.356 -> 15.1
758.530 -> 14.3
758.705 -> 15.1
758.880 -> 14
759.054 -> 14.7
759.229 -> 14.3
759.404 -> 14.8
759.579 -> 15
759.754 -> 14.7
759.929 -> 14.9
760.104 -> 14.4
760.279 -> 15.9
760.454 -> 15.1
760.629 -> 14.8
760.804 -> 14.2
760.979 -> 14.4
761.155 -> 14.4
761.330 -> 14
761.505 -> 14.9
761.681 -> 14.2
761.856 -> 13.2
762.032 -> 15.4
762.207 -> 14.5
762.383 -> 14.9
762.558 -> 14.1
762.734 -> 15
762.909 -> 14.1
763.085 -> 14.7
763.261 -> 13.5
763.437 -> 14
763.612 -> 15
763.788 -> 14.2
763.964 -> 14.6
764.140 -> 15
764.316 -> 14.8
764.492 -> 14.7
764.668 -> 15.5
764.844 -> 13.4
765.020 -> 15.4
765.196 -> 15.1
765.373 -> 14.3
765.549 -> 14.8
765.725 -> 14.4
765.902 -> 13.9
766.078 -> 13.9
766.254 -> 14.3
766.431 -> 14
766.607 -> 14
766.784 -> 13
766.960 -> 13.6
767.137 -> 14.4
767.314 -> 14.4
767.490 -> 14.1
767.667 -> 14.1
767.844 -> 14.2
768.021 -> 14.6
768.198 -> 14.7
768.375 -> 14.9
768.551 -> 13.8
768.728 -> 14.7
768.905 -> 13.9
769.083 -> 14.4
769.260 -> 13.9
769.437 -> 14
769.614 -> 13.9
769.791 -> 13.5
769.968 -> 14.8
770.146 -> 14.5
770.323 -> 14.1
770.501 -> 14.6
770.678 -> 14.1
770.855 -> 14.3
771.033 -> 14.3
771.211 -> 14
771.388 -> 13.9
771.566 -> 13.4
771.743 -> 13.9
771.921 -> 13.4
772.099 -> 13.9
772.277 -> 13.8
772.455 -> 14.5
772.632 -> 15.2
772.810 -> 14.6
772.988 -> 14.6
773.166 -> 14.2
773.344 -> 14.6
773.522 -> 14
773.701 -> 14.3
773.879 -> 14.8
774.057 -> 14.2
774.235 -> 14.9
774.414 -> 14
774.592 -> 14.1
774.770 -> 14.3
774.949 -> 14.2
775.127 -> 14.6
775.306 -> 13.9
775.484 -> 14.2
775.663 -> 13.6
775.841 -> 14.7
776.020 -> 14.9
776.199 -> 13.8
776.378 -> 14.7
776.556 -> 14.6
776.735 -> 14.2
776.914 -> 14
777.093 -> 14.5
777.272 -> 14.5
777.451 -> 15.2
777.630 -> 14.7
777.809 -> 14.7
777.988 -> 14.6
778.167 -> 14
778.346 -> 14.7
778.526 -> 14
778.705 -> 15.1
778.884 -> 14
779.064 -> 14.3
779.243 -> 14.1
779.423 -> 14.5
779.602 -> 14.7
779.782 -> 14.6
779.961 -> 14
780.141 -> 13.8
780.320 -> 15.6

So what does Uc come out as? 0.0196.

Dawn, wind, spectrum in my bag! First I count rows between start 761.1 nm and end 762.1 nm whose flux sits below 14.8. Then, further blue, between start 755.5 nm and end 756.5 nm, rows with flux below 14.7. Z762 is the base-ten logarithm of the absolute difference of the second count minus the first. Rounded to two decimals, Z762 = 0.60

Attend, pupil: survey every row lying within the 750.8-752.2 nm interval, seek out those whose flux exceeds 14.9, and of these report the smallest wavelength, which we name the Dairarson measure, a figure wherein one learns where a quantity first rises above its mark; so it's 750.884 nm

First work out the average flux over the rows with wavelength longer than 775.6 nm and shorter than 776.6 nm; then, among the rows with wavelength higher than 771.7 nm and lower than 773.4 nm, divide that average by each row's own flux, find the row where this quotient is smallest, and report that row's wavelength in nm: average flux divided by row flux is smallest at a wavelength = 772.632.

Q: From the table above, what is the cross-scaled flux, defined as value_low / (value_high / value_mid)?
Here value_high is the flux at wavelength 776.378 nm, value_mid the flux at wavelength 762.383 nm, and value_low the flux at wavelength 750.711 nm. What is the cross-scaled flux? 15.1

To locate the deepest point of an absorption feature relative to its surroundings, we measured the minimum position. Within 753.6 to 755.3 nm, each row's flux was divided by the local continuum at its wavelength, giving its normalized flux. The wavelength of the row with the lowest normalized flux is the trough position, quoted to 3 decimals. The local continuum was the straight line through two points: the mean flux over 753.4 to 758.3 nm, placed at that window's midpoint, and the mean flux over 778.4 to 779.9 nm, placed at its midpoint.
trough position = 754.176 nm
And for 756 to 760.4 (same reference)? 758.880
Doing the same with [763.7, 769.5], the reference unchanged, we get 766.784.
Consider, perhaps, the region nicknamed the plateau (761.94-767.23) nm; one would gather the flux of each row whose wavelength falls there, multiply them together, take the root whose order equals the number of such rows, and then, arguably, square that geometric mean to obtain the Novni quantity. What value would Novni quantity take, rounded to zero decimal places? 207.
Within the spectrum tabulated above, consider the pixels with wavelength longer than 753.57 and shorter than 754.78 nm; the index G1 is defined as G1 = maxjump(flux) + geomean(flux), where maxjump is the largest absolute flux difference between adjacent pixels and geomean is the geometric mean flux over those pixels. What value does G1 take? 16.1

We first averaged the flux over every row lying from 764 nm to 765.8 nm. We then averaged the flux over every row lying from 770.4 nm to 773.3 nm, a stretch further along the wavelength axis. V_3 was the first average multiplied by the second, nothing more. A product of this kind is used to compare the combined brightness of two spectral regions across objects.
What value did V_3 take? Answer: 209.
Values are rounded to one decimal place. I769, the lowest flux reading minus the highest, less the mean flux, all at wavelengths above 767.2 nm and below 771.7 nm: -15.7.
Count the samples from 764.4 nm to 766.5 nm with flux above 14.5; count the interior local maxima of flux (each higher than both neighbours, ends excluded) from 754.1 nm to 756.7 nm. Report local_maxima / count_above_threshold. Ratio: 0.8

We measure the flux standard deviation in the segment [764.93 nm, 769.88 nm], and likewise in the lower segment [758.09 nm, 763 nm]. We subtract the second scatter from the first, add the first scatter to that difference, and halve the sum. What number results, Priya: 0.23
